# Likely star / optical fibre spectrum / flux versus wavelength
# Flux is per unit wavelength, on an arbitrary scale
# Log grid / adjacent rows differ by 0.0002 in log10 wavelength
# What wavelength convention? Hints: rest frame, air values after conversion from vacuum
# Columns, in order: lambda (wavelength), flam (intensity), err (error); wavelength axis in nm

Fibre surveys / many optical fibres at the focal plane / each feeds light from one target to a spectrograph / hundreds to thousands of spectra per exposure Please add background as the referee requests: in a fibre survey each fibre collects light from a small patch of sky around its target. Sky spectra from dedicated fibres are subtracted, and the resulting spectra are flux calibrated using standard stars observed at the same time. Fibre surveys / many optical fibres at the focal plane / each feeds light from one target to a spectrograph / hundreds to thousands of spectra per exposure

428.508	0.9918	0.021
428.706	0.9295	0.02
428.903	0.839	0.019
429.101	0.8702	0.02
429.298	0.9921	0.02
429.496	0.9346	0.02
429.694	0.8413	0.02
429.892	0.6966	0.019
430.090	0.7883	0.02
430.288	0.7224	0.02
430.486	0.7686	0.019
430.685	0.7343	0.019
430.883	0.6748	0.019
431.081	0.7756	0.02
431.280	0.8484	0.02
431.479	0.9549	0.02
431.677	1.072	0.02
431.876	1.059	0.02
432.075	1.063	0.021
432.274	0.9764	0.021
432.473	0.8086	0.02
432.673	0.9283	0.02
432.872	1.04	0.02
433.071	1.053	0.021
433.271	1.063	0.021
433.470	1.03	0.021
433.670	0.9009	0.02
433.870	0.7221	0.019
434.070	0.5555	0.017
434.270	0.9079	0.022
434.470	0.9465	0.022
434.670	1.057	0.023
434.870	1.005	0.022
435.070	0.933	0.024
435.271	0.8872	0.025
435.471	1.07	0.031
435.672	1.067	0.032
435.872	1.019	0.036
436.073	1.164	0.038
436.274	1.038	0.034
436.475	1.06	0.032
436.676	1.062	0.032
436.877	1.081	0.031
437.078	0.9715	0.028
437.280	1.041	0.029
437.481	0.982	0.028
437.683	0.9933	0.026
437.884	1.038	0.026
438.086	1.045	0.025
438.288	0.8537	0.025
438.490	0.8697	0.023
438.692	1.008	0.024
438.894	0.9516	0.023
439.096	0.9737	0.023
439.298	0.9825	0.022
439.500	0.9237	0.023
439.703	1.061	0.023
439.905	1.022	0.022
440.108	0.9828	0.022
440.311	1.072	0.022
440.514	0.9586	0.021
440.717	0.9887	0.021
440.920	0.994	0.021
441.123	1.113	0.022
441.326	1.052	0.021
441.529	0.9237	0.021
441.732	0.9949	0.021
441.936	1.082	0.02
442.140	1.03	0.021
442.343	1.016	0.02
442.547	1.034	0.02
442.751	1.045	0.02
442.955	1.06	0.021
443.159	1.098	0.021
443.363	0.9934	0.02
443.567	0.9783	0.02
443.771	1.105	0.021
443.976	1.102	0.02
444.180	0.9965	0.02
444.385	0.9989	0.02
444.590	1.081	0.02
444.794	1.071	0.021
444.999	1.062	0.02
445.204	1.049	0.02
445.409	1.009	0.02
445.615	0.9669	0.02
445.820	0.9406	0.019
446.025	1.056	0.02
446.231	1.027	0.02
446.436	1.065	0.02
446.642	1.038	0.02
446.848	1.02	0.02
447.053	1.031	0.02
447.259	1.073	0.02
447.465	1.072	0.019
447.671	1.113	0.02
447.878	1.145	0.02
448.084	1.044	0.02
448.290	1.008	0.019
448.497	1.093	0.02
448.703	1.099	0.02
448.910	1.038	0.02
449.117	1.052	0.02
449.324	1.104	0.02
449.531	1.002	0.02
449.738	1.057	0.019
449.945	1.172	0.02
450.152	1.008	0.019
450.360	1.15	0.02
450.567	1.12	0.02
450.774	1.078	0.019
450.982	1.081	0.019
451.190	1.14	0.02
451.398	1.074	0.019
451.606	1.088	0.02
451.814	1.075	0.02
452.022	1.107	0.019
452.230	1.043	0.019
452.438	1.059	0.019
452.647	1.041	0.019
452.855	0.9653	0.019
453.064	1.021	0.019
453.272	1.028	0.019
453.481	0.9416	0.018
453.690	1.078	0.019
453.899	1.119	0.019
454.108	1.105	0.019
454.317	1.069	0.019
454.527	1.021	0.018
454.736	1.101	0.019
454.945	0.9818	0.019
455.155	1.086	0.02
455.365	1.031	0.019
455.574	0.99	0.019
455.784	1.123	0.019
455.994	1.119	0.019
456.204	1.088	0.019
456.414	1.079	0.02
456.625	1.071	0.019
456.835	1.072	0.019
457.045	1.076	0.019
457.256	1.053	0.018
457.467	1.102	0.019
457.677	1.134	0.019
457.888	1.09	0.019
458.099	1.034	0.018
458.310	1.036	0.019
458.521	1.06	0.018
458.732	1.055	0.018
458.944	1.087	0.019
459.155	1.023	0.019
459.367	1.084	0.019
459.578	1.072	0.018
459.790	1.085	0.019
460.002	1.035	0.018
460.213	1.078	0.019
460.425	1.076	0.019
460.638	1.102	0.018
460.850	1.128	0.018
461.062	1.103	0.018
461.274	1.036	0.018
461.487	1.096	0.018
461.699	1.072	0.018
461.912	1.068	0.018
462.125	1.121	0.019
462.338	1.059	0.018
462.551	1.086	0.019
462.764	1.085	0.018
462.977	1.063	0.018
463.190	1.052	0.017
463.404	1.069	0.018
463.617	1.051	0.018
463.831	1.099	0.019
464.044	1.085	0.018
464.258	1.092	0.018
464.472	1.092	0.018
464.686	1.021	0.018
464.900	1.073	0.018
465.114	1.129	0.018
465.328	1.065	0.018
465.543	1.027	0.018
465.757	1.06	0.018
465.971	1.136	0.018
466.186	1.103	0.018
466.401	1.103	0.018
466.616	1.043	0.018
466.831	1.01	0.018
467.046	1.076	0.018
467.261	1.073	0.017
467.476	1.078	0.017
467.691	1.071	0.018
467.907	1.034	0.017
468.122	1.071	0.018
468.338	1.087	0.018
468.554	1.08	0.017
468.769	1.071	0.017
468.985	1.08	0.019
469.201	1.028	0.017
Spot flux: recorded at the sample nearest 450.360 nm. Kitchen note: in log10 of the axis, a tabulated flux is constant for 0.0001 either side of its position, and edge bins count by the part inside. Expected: 1.15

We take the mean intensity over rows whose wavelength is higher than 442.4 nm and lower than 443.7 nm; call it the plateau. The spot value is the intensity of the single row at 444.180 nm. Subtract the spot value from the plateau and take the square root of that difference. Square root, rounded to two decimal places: 0.20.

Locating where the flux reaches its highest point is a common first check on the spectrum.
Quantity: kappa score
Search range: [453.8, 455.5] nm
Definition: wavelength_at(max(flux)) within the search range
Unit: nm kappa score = 453.899 nm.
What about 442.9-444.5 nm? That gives 443.771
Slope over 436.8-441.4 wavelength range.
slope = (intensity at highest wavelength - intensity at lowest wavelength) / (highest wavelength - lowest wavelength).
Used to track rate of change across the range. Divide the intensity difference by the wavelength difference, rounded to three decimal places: -0.007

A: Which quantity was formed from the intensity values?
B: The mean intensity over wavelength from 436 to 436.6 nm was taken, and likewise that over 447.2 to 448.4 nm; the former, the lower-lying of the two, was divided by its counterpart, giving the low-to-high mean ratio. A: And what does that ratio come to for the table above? 1.01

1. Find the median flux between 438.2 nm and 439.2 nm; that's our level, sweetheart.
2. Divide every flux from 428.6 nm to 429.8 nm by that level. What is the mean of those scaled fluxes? 0.95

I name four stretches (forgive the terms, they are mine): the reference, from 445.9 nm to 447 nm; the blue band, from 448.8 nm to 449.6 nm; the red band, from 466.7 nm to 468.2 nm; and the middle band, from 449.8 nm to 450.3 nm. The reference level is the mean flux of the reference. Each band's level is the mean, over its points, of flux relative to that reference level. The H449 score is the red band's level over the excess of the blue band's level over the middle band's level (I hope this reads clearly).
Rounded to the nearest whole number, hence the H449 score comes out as -26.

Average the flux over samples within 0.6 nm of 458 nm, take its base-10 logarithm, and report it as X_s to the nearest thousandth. 0.032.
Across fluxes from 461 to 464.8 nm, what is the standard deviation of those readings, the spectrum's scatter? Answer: 0.025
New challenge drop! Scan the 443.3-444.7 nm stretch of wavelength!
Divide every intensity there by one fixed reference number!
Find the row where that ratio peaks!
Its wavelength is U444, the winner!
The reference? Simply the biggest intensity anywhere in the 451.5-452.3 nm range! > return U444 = 443.771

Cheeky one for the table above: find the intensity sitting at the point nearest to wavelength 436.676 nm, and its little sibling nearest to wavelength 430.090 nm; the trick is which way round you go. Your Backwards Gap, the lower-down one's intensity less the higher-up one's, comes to -0.27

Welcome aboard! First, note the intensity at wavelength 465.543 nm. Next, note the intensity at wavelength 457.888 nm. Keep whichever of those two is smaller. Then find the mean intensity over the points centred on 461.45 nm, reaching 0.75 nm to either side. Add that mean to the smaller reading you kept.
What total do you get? 2.12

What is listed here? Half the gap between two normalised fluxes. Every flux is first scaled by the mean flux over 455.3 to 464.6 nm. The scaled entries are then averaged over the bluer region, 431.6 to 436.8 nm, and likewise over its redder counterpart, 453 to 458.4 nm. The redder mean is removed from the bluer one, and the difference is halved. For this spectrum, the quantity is -0.039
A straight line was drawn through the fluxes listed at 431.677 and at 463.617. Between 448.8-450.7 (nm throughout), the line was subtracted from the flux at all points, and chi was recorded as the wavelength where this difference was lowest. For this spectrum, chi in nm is 449.531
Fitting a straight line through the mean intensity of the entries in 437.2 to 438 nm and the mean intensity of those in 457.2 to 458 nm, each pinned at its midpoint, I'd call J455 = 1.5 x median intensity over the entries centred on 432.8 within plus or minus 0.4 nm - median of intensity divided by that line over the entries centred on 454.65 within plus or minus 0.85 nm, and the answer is 0.48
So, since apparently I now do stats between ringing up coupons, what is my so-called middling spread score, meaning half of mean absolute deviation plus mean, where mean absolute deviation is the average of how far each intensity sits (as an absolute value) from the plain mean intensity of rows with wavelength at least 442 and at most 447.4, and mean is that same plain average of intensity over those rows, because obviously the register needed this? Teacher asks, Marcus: 0.535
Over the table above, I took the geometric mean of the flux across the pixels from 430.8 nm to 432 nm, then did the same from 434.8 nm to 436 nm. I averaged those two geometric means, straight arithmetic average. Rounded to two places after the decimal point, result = 0.94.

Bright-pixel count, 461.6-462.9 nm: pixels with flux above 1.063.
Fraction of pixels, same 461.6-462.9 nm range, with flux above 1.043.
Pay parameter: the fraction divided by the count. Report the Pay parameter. 0.20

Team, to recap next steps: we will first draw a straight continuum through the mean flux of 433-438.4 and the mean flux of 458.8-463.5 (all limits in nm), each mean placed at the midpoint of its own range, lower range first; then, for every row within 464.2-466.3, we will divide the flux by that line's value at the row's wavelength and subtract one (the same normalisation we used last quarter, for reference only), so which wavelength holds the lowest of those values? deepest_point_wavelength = 464.686 nm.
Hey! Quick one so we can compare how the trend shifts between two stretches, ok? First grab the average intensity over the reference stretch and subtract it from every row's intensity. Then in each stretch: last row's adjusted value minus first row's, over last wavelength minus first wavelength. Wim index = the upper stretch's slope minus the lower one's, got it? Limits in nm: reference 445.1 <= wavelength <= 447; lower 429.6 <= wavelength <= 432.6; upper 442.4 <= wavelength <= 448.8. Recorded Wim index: 0.02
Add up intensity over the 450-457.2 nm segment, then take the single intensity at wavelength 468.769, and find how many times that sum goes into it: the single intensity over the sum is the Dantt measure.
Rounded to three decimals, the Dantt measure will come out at 0.030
